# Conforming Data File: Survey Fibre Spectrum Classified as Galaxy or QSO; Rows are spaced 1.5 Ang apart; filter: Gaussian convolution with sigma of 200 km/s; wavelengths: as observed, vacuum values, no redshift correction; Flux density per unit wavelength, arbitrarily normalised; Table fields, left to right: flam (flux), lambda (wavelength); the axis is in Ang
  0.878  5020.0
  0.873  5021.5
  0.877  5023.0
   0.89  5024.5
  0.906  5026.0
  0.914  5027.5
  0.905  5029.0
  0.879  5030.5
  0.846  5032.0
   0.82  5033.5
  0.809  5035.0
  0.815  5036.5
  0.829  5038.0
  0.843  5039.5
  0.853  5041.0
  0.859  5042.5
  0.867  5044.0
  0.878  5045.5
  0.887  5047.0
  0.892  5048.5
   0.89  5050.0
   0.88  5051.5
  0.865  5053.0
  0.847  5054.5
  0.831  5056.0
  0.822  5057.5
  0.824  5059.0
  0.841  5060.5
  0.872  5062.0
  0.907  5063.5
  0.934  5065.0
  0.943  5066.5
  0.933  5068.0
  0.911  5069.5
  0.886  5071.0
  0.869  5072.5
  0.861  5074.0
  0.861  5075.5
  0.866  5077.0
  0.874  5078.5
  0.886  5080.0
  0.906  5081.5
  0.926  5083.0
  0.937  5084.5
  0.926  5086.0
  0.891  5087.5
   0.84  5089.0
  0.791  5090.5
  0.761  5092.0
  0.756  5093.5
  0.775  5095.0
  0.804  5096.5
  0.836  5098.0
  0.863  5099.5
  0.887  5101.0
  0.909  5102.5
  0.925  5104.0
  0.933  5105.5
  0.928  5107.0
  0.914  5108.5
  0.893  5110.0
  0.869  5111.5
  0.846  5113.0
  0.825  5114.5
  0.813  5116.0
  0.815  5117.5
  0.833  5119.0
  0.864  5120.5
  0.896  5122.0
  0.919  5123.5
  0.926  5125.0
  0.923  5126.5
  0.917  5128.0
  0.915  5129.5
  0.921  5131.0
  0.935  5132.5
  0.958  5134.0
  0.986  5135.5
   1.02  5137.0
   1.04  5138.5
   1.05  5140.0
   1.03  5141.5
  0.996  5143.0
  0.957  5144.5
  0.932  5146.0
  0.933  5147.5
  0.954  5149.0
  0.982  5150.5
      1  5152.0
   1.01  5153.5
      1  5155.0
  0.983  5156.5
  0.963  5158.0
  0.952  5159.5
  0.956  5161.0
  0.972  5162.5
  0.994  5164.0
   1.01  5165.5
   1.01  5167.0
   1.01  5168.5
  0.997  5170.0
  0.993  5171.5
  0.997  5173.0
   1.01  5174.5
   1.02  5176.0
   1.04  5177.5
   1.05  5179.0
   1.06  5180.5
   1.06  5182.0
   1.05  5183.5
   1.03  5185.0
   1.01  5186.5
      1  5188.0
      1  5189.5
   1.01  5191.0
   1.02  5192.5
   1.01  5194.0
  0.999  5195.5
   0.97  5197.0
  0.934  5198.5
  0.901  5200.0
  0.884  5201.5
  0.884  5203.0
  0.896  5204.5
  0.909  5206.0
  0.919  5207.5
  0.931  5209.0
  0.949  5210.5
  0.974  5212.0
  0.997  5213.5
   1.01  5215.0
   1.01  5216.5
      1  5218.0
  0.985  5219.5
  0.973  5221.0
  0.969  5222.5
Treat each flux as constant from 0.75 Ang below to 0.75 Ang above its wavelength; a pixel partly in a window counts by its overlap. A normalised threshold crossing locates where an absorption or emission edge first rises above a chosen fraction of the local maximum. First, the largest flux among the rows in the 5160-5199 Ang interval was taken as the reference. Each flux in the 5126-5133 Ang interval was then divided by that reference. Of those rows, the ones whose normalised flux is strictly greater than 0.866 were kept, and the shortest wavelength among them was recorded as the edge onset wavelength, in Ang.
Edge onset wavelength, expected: 5126.5 Ang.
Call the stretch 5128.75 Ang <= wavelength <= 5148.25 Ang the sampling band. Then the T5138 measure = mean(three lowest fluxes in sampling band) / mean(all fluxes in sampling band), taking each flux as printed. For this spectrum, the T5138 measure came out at 0.946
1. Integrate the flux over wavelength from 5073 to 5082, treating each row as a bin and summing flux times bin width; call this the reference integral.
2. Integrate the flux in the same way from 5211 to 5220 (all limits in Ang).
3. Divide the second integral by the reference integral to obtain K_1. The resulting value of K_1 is 1.14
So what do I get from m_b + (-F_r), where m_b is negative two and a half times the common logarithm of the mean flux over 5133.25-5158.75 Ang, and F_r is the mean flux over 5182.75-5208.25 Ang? -0.953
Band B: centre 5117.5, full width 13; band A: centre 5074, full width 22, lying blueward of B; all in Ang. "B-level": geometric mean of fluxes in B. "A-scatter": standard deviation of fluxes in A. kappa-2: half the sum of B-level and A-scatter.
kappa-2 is 0.44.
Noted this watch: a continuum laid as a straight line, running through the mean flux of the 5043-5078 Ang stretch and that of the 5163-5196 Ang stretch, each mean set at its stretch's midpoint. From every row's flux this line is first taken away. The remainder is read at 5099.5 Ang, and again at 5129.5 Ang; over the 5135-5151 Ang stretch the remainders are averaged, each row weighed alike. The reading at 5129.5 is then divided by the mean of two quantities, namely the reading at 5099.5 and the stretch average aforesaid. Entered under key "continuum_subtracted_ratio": 1.9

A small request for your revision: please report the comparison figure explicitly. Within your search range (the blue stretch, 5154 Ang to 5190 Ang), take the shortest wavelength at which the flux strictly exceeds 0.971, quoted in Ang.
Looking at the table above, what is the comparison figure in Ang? 5155.0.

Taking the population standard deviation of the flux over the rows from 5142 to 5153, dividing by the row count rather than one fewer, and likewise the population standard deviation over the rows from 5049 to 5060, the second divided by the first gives 0.98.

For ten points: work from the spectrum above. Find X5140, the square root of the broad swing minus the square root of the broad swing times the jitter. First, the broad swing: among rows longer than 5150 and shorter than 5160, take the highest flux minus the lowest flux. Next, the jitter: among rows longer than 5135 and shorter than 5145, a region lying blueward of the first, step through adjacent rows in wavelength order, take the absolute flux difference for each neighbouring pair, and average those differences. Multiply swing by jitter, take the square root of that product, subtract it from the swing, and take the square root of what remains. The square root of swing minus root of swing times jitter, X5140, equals 0.14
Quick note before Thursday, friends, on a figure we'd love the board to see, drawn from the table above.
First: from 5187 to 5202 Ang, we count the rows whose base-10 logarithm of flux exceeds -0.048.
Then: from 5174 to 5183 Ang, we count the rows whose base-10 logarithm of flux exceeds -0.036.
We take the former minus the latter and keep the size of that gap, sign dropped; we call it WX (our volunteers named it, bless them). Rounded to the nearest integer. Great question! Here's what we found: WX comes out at 3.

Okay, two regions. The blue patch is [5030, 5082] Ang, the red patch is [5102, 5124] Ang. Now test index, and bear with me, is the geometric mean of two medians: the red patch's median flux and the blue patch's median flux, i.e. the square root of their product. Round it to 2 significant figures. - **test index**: 0.88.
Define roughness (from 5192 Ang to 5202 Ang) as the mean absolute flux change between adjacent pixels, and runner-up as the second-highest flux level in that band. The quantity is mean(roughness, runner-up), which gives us 0.516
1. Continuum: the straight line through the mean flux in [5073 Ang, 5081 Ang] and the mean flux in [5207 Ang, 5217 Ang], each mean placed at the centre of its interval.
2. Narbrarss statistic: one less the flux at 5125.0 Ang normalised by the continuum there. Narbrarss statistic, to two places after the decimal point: -0.02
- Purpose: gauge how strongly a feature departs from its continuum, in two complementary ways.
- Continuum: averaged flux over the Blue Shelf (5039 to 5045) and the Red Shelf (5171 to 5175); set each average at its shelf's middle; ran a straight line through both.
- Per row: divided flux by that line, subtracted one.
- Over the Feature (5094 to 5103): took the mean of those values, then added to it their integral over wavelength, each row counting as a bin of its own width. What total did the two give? -0.8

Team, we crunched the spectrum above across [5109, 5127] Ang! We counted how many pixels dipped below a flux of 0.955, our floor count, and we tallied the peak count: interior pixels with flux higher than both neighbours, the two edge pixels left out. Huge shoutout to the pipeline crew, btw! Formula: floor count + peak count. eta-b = 13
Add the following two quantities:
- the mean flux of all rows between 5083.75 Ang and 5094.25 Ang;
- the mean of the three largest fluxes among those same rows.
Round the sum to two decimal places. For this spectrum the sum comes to 1.76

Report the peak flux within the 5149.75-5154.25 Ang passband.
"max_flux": 1.01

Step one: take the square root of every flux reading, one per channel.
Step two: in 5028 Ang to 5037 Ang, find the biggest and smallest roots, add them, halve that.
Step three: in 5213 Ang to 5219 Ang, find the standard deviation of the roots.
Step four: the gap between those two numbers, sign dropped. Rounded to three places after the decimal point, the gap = 0.922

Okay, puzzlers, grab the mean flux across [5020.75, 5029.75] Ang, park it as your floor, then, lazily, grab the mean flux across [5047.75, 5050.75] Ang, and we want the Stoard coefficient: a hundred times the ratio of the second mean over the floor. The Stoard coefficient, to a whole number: 100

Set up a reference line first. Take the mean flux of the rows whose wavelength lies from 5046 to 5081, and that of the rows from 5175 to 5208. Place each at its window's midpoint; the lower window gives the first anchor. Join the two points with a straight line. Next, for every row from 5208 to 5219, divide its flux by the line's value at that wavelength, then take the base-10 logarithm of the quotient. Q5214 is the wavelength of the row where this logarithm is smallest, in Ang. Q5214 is 5209.0 Ang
